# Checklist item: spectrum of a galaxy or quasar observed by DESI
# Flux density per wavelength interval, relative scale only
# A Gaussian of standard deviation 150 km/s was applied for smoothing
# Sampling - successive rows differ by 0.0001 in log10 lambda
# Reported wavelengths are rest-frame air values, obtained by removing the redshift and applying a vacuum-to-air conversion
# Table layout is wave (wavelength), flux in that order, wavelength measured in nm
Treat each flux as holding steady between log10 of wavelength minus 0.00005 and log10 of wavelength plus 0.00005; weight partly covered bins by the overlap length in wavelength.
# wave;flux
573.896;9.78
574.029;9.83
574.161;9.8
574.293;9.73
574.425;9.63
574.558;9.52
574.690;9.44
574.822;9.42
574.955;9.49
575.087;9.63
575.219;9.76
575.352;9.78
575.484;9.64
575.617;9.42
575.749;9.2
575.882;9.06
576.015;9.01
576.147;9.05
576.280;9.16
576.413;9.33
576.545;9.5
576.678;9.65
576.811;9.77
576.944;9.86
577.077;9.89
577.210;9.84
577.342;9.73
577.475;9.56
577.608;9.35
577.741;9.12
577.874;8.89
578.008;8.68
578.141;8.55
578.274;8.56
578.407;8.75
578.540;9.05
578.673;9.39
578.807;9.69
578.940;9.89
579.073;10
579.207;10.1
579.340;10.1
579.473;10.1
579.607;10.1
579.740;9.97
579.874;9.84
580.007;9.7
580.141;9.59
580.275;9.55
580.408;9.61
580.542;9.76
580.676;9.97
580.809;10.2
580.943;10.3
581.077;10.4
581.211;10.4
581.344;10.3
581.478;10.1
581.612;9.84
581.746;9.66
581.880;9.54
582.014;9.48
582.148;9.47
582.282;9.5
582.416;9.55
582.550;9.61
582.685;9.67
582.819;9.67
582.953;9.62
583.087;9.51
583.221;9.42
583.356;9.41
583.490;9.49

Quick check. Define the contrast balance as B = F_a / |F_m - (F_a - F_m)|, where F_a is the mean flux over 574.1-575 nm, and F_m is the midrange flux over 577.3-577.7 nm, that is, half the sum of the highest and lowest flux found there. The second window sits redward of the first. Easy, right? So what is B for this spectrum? 1.01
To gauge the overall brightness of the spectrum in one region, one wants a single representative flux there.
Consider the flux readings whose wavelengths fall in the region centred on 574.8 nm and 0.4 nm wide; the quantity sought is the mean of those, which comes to 9.45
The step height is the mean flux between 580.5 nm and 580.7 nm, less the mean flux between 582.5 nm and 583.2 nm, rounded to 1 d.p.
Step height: 0.2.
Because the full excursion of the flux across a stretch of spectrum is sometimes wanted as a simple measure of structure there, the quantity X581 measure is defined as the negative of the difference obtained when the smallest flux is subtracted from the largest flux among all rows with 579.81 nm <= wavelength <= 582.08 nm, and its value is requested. -0.9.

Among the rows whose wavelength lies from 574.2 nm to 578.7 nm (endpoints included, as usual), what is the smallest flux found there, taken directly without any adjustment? 8.55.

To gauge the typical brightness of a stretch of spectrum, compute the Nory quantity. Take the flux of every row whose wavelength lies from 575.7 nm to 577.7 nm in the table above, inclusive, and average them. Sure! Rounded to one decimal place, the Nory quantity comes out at 9.5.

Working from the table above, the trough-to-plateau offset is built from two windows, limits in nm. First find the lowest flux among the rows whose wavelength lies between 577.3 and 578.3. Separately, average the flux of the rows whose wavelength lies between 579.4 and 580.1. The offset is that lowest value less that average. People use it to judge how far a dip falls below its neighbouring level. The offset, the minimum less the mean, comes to -1.4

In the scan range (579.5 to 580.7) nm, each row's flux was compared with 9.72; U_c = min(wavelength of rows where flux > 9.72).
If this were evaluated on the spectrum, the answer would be 579.607 nm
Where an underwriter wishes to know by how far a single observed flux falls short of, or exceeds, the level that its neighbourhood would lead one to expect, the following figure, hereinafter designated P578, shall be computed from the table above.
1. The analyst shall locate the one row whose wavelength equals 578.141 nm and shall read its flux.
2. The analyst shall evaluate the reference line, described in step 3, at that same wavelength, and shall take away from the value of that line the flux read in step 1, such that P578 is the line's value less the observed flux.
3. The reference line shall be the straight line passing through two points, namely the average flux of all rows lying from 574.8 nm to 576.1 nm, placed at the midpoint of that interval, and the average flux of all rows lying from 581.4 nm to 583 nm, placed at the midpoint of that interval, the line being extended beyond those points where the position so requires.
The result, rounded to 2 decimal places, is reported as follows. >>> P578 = 0.97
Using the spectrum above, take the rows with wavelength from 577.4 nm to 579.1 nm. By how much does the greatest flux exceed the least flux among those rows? 1.45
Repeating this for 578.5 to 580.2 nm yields 1.05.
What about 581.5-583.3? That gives 0.42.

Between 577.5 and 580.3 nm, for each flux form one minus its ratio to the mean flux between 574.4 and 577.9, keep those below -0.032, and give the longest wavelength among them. 579.874 nm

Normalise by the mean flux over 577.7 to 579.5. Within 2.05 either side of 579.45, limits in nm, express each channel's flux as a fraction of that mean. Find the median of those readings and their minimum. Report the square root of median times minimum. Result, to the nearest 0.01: 0.98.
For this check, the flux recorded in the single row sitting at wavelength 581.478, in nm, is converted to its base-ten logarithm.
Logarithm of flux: 1.00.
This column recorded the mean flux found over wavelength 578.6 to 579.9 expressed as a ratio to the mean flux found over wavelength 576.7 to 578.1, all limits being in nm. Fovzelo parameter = 1.05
